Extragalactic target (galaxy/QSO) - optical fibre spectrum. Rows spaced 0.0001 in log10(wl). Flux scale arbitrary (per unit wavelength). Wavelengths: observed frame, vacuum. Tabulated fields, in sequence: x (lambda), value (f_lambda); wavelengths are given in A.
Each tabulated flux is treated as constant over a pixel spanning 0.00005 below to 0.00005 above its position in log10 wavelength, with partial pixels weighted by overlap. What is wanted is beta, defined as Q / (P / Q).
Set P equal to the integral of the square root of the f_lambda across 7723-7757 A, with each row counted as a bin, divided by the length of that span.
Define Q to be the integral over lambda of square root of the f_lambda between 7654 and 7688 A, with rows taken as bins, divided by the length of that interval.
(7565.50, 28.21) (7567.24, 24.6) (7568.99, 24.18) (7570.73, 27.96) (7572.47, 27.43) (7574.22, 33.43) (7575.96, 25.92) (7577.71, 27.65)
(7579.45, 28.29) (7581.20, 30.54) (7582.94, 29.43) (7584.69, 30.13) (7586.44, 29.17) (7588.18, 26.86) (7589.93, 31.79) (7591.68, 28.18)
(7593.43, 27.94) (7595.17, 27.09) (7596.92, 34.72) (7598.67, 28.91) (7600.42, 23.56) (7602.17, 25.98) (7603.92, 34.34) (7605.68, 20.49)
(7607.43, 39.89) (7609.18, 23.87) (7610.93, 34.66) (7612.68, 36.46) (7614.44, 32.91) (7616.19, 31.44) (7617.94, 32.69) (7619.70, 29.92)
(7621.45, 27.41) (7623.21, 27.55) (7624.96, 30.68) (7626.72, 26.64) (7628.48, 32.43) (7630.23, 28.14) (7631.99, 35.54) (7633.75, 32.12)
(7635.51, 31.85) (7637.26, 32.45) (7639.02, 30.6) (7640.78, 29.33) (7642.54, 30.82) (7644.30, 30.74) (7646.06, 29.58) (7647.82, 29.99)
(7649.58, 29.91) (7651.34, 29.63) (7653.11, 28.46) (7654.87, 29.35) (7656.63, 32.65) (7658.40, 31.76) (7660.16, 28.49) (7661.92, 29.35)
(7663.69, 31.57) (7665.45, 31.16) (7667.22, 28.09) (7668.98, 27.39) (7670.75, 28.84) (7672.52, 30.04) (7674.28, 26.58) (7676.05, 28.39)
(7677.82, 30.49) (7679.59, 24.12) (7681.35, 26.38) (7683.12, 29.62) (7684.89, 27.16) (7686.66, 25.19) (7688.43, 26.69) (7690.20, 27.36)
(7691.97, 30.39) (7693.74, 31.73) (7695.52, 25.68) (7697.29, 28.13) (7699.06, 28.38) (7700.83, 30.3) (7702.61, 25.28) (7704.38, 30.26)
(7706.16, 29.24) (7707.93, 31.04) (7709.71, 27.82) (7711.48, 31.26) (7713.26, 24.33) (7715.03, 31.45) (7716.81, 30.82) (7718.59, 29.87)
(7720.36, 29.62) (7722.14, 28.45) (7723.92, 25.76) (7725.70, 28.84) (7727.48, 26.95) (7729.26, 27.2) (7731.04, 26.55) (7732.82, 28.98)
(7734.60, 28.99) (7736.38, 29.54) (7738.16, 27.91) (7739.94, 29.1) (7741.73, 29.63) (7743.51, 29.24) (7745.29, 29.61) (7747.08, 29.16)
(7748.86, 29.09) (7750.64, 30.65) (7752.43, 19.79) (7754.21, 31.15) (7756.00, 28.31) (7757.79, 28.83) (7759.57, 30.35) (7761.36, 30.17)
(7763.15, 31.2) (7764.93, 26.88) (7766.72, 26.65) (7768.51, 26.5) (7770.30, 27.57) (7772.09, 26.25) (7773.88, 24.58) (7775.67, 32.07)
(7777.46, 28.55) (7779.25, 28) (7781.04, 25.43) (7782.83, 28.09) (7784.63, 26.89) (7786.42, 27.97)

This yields 5.41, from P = 5.31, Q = 5.36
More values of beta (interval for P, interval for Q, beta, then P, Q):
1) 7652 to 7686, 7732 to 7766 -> 5.36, 5.37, 5.37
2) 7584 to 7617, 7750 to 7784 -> 5.11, 5.45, 5.28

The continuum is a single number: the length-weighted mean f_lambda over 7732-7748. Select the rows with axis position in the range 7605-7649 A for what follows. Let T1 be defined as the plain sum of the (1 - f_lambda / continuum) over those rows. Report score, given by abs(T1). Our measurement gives 1.37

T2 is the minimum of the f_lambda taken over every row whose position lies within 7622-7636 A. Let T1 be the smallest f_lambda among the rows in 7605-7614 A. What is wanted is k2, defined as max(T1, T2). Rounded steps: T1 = 20.49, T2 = 26.64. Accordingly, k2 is 26.6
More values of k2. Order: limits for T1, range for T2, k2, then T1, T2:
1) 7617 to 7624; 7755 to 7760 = 28.3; 27.41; 28.31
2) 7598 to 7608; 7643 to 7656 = 28.5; 20.49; 28.46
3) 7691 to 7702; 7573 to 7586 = 25.9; 25.68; 25.92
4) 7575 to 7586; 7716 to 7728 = 25.9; 25.92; 25.76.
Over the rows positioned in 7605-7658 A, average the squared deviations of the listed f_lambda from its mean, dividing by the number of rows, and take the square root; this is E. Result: 3.59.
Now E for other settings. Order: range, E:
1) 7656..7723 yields 2.20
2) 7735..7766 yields 2.51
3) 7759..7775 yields 2.12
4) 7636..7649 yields 0.96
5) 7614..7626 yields 2.07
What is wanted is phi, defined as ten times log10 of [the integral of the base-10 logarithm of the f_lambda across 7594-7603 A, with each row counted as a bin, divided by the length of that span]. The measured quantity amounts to 1.60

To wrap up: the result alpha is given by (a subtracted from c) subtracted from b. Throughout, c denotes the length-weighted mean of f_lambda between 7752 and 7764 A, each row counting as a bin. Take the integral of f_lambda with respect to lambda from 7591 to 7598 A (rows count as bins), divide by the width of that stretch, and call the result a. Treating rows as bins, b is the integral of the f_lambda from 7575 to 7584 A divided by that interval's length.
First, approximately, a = 29.5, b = 28.5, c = 28.9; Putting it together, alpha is 29.1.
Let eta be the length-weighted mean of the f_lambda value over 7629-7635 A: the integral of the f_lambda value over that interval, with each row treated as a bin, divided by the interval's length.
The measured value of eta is 32.0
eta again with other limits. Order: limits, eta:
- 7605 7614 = 31.4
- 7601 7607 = 27.7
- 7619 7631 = 29.0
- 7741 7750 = 29.4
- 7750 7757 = 27.3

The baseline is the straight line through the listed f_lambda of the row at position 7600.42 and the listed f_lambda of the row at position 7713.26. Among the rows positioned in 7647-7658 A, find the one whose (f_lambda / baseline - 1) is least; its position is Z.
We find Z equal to 7653.11 A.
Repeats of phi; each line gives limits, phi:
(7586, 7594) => 1.64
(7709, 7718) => 1.65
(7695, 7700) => 1.59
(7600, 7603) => 1.45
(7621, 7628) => 1.61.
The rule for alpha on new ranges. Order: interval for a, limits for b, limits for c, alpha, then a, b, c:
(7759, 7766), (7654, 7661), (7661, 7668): 30.1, 29.5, 30.6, 30.1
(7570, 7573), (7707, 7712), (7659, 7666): 27.5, 27.7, 30.0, 30.2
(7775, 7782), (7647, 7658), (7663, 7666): 27.0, 28.4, 30.1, 31.4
